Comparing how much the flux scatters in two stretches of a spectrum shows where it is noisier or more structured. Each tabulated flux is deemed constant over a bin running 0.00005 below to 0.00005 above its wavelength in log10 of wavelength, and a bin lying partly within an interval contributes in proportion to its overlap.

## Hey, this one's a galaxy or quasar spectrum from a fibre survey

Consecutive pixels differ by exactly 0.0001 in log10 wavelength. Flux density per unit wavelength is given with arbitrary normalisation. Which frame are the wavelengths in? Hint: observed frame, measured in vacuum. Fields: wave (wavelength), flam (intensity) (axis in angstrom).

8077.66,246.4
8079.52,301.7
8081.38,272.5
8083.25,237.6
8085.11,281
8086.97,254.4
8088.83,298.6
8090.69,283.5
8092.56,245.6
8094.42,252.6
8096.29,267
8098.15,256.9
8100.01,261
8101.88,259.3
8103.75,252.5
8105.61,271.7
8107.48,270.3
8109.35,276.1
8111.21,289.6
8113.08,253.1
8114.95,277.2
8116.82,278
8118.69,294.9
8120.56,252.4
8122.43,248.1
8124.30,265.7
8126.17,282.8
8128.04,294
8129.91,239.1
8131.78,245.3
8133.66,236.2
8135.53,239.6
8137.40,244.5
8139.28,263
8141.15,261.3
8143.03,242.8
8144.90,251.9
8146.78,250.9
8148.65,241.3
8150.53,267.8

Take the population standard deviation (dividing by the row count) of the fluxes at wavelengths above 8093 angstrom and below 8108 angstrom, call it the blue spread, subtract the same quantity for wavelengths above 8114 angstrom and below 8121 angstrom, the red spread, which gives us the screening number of -8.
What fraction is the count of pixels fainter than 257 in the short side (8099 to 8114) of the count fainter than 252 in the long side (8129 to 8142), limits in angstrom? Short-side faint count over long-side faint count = 0.40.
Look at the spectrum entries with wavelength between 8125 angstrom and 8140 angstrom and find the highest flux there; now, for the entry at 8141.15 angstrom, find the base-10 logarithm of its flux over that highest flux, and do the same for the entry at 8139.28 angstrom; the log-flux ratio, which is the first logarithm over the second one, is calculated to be 1.1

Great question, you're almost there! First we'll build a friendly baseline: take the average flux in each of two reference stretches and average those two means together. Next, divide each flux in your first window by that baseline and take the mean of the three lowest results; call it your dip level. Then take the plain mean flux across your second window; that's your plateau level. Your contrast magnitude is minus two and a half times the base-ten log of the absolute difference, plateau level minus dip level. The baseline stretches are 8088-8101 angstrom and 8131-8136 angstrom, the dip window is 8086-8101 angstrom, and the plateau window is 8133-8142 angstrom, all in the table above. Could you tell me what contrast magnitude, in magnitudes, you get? -5.99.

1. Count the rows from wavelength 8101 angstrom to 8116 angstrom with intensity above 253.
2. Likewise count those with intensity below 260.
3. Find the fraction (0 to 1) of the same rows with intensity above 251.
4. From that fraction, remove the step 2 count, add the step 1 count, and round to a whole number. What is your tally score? 5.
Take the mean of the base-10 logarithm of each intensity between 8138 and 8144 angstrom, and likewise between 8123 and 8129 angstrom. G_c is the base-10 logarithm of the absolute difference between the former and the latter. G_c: -1.39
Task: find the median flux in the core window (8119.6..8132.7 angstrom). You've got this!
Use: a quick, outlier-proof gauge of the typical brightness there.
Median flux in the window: 252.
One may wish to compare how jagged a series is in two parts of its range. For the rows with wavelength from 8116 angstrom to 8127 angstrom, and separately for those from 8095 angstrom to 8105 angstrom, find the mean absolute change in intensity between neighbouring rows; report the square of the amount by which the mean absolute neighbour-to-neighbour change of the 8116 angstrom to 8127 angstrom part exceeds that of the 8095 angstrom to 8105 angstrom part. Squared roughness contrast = 196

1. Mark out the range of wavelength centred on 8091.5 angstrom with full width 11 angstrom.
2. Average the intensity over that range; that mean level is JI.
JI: 267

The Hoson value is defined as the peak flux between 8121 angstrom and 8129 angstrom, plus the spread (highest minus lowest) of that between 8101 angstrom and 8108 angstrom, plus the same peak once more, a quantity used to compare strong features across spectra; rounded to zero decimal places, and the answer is 607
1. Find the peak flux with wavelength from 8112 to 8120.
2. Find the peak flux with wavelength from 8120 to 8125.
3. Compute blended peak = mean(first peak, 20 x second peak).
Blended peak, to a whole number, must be 2804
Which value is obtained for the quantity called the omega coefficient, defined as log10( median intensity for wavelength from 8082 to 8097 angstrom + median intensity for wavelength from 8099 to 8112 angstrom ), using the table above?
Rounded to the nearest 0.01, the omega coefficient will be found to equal 2.73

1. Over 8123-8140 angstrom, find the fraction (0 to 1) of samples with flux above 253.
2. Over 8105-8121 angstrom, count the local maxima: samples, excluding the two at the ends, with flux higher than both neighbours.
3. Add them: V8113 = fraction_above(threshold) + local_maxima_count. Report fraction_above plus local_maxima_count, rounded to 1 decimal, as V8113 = 2.4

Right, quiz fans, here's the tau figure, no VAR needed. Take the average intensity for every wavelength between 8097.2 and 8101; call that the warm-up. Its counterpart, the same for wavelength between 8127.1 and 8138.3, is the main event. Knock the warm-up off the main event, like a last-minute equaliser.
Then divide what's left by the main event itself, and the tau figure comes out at -0.04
